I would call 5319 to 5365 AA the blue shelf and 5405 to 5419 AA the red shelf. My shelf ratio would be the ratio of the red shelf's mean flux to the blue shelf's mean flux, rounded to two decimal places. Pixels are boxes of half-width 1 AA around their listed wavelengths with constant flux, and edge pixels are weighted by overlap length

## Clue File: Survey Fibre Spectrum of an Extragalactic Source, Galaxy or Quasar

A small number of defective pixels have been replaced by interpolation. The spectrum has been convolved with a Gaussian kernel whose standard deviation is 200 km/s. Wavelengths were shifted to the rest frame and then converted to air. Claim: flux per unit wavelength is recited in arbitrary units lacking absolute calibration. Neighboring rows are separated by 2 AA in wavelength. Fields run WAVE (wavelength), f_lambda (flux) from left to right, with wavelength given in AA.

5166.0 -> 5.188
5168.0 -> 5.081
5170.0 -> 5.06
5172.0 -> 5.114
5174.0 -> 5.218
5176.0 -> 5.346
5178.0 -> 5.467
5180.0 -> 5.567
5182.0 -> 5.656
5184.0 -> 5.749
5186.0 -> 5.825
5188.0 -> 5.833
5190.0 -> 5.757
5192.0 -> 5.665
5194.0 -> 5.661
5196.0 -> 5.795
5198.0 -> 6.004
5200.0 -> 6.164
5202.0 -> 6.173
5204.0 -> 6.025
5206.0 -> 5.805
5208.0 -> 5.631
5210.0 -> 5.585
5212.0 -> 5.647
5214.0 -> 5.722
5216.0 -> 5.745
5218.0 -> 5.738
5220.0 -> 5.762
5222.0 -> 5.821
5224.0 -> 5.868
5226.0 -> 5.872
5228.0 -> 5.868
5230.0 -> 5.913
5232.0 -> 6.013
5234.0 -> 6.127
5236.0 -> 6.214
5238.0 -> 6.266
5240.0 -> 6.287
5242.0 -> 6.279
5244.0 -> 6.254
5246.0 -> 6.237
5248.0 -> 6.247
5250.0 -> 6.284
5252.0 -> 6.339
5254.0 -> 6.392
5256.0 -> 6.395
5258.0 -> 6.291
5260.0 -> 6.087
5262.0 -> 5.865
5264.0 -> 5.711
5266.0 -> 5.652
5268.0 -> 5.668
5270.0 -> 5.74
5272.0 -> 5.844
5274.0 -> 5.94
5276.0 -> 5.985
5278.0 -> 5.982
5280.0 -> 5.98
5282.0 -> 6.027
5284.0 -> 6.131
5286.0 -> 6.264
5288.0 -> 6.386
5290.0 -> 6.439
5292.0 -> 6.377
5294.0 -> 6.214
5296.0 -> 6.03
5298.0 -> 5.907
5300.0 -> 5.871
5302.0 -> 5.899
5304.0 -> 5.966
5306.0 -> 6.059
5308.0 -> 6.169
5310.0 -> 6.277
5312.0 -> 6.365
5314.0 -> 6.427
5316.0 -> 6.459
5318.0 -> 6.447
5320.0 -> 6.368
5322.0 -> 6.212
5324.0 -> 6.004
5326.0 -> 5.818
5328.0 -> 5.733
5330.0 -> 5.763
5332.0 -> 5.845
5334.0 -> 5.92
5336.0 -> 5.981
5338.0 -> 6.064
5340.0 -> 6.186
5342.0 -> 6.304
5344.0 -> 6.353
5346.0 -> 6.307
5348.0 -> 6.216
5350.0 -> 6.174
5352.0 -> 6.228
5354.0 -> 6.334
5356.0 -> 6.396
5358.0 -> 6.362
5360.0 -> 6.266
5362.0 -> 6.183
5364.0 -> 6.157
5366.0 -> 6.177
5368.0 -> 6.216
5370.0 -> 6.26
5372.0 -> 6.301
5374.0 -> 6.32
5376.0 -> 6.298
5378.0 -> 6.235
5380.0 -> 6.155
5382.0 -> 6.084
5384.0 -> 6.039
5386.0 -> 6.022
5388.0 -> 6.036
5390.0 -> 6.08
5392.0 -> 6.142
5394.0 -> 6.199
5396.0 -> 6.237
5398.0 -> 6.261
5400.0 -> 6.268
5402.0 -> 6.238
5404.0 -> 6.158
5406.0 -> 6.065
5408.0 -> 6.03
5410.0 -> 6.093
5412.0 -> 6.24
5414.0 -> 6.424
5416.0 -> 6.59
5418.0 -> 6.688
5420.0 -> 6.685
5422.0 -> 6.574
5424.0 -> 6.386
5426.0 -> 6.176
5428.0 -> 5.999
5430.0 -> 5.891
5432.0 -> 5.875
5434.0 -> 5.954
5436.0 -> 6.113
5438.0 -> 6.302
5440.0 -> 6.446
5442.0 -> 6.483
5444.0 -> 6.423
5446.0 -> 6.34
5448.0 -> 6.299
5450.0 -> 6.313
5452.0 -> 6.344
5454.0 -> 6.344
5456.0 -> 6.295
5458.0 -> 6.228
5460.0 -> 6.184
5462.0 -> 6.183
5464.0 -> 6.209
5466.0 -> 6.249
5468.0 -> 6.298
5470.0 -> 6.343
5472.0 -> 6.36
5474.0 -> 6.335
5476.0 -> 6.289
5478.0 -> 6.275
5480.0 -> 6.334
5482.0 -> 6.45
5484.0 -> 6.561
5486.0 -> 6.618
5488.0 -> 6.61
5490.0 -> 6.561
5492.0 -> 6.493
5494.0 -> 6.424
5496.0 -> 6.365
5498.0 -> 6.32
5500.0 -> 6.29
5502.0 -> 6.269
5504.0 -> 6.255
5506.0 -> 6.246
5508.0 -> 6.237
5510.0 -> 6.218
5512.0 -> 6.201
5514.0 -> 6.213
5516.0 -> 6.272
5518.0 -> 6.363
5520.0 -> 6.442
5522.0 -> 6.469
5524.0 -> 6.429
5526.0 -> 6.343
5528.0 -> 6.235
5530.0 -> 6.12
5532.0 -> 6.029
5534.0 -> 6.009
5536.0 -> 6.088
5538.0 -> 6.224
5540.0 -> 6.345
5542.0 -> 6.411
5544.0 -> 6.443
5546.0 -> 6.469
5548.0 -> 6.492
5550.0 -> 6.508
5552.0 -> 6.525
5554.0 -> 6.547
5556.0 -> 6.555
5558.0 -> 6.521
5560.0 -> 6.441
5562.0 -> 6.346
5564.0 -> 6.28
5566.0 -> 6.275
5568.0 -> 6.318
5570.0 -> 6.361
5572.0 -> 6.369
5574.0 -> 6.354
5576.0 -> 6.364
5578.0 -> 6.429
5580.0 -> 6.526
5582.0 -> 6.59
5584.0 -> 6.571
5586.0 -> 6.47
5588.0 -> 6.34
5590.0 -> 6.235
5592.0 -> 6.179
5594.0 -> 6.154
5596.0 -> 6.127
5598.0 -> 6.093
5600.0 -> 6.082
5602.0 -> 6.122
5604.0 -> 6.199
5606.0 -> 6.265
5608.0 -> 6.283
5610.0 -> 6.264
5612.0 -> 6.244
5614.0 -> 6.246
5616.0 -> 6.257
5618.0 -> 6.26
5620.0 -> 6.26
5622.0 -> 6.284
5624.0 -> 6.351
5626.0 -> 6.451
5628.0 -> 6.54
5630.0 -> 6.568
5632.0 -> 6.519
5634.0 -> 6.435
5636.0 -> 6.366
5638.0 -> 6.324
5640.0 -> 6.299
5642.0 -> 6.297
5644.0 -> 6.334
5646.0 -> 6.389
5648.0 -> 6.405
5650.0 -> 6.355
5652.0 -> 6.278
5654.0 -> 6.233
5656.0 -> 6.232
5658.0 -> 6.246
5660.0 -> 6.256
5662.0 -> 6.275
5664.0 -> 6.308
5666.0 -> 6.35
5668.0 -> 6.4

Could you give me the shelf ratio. 1.03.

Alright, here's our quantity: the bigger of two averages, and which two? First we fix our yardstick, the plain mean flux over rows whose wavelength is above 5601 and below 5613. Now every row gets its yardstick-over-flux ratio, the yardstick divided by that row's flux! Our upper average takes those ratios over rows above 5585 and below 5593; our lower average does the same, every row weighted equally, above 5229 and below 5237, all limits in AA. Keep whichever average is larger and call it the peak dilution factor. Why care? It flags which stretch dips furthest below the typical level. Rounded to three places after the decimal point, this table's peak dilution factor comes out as 1.027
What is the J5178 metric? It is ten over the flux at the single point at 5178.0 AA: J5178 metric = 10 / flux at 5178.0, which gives 1.83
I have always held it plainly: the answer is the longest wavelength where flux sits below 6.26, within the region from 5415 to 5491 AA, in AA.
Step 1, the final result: 5466.0 AA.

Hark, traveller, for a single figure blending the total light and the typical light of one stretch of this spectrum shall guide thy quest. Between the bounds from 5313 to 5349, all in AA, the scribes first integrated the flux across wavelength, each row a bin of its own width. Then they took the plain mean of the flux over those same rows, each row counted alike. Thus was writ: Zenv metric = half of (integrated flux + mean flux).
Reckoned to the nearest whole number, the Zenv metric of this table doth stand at 113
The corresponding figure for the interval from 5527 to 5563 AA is 117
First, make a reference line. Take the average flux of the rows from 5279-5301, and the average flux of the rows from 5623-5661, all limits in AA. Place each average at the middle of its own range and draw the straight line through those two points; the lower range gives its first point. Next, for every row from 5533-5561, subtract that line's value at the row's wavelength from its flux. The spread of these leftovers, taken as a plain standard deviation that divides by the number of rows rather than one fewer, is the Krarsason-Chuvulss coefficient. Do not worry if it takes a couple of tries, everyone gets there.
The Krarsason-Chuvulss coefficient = 0.16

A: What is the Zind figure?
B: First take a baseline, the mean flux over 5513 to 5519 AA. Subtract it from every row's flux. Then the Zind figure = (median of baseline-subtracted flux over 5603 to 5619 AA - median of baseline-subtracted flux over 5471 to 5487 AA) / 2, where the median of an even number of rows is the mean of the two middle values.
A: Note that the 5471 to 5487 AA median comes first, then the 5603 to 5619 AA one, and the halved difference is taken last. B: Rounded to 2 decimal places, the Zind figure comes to -0.04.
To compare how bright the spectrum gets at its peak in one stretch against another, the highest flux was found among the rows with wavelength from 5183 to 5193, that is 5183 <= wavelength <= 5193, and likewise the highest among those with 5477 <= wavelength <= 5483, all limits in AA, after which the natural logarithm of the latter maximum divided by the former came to 0.10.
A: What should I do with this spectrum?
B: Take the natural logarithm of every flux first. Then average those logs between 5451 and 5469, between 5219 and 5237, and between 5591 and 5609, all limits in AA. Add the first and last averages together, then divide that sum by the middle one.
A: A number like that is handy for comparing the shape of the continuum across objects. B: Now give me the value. 2.05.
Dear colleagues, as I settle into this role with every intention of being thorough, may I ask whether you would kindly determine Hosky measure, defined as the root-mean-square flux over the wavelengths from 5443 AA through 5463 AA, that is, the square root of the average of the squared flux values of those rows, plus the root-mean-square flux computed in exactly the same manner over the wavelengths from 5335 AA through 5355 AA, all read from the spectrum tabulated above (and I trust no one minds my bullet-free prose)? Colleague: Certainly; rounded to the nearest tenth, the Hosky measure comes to 12.5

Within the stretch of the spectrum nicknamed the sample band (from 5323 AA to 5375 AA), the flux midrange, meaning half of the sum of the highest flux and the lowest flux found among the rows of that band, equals 6.06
